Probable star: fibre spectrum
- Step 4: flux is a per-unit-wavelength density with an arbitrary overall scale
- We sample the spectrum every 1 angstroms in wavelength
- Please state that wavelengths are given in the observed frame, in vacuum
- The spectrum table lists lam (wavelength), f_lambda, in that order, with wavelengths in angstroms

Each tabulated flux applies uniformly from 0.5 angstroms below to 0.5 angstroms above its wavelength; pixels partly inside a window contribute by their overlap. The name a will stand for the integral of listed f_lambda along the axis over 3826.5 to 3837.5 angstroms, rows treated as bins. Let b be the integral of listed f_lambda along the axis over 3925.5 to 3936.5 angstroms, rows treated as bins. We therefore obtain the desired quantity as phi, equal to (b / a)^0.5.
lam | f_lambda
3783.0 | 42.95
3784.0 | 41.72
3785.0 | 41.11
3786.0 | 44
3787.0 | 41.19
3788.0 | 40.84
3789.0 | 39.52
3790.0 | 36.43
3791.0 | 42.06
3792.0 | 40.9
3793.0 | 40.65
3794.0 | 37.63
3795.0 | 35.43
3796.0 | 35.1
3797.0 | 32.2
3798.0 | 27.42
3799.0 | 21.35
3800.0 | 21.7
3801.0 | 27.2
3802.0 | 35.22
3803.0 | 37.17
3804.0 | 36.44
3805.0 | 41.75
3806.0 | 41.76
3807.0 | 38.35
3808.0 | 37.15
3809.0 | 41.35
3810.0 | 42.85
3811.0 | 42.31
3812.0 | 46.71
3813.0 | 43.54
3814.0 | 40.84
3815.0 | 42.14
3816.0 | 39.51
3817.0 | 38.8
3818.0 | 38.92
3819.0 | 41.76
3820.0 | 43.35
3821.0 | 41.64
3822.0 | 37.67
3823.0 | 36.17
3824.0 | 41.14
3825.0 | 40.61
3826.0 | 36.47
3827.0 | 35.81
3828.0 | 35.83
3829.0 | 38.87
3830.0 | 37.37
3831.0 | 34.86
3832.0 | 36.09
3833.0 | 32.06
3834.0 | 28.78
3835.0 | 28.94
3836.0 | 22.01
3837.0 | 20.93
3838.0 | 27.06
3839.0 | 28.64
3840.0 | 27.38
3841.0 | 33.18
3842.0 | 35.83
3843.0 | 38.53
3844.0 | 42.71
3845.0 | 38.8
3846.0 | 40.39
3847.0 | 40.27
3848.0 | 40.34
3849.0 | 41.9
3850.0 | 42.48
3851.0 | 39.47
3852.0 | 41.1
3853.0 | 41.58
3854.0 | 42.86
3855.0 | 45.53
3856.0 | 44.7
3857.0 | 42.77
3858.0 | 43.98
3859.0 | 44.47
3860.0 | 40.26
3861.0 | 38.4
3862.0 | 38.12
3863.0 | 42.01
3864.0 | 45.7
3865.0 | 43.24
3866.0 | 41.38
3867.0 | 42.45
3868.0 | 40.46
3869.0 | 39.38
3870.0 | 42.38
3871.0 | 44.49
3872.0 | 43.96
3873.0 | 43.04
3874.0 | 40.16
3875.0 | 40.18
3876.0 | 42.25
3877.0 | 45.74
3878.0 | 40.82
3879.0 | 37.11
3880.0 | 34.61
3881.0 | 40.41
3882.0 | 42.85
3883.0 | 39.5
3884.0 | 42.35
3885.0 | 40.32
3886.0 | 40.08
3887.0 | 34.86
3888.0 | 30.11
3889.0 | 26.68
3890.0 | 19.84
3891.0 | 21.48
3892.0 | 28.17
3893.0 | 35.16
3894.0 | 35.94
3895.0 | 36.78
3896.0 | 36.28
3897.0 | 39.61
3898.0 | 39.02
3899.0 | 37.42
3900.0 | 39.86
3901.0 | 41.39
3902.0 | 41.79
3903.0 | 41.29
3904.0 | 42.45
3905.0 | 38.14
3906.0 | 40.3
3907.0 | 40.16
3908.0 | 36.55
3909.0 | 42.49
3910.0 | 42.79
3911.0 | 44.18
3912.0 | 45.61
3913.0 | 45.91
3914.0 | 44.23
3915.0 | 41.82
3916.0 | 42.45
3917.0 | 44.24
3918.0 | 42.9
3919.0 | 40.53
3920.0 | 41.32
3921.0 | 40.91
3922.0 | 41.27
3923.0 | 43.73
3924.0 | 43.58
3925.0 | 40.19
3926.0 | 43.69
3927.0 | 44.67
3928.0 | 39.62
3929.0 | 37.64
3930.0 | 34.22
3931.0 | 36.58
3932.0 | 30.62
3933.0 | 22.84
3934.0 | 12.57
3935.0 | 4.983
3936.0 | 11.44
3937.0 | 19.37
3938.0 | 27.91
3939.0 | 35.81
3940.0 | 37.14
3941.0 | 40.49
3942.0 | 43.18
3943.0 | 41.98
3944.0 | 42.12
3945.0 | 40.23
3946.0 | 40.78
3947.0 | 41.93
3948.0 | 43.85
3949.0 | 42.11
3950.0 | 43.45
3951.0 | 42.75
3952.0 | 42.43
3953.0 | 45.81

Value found 0.95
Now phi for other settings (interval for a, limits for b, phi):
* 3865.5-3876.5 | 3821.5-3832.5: 0.94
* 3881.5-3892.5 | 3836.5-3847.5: 1.01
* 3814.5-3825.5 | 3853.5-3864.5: 1.03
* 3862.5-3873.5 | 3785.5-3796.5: 0.96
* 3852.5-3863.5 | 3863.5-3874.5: 1.00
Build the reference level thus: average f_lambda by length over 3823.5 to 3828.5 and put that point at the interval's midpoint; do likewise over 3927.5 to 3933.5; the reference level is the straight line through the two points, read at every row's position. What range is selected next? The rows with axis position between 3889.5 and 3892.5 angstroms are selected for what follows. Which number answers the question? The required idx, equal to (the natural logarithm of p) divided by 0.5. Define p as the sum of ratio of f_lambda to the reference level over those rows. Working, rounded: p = 2.0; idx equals 1.36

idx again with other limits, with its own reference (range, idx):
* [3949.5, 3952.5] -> 2.74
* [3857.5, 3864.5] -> 4.17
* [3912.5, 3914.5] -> 1.93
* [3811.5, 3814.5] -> 2.45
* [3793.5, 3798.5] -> 2.91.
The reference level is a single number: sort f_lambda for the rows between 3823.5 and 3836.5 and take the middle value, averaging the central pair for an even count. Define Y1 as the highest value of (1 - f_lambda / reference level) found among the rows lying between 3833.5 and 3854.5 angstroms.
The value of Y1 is 0.4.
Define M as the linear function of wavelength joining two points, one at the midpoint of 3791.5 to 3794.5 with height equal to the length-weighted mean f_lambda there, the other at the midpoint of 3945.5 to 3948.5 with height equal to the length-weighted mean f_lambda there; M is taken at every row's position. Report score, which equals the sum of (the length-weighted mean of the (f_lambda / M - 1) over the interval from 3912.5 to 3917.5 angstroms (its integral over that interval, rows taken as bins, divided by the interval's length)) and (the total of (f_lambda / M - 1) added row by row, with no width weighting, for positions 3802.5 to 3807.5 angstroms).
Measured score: -0.05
